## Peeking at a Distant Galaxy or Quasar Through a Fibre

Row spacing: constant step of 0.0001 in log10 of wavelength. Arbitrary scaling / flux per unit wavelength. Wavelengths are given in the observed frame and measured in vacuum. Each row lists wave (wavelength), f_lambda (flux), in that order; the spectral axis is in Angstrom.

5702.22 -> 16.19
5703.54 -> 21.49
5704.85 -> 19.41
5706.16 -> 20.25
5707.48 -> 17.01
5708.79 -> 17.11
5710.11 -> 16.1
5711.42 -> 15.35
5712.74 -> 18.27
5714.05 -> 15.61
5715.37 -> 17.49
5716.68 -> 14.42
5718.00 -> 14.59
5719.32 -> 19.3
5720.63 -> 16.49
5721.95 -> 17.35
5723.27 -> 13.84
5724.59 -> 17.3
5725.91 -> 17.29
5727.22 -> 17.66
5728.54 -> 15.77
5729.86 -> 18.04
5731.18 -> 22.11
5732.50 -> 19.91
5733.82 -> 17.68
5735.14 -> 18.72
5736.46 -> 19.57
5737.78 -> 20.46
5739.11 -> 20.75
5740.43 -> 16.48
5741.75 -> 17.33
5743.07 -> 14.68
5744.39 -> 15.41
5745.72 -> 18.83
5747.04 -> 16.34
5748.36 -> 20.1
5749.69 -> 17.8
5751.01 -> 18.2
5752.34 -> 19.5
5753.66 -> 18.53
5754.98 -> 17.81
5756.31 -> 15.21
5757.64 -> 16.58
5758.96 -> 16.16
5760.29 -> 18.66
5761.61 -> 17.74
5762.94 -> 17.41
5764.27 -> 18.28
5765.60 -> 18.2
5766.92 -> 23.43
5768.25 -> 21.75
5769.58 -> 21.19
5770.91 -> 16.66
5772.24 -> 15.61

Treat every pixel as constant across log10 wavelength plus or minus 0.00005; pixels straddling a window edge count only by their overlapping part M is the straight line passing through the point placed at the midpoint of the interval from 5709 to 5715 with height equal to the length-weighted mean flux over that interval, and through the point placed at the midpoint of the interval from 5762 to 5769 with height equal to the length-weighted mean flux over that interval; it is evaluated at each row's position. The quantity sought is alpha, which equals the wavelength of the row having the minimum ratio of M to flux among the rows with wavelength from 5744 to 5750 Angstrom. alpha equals 5748.36 Angstrom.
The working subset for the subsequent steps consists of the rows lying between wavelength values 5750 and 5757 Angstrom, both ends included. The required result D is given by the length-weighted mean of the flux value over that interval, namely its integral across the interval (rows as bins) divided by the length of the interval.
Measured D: 17.8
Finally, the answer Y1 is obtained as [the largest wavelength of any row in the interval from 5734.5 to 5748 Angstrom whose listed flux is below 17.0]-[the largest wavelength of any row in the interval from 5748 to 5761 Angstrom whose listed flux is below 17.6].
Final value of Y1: -11.9 Angstrom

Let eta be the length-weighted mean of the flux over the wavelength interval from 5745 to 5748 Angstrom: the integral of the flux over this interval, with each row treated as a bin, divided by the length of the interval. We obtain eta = 17.8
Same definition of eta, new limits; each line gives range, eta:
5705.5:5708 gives 18.7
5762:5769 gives 19.7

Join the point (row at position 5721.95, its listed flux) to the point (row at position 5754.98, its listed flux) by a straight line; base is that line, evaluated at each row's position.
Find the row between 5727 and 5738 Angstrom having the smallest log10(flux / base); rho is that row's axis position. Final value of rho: 5728.54 Angstrom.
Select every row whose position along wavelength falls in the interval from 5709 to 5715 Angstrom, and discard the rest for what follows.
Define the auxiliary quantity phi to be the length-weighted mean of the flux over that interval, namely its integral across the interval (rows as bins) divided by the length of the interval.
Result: 16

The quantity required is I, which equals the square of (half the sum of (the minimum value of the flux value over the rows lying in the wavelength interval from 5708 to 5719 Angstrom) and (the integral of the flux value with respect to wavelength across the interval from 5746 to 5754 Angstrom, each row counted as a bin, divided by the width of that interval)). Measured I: 270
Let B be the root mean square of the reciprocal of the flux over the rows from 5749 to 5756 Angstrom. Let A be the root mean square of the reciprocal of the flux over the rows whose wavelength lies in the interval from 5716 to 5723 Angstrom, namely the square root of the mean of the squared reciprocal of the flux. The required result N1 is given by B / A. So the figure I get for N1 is 0.88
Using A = 0.0620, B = 0.055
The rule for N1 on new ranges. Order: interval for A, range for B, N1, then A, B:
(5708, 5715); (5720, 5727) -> 1.01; 0.0610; 0.061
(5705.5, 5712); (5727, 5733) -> 0.92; 0.0590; 0.055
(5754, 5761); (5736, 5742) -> 0.90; 0.0597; 0.054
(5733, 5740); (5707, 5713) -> 1.16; 0.0517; 0.060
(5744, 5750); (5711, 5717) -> 1.09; 0.0573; 0.062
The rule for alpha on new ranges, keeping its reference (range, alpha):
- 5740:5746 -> 5745.72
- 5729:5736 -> 5731.18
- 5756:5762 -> 5760.29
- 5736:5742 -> 5739.11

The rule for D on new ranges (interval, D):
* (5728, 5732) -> 18.8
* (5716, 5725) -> 16.2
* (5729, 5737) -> 19.2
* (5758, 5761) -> 17.4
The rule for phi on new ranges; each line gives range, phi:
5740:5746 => 16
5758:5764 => 18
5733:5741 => 19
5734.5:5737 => 19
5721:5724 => 16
